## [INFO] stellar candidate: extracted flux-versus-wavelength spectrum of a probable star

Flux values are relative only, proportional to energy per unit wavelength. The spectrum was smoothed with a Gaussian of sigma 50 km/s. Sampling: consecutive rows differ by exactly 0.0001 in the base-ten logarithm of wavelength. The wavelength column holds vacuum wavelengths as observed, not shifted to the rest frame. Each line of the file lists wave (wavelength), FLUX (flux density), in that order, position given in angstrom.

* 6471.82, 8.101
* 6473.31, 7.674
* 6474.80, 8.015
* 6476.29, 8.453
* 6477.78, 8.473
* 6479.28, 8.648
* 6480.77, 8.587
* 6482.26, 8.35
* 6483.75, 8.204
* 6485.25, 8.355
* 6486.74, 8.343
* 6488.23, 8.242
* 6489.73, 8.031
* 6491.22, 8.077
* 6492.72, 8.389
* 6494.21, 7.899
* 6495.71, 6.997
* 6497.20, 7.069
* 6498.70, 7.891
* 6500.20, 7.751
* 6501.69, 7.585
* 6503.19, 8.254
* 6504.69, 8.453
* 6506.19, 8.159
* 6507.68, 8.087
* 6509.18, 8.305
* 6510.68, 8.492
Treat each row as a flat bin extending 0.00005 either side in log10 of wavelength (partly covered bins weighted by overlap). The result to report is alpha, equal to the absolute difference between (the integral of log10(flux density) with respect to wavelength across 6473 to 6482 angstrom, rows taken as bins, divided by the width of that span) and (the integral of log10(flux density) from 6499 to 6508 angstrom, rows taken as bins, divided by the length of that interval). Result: 0.016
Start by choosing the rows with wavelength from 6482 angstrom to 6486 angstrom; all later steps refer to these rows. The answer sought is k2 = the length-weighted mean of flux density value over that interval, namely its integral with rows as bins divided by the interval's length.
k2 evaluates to 8.30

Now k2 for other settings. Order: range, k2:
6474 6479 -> 8.33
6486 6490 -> 8.22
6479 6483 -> 8.52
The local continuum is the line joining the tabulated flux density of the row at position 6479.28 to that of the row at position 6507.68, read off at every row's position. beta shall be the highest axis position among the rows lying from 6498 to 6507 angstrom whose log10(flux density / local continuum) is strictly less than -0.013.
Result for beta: 6501.69 angstrom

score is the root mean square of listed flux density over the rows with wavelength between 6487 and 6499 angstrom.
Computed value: 7.8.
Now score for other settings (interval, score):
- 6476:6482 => 8.5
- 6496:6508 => 7.9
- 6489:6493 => 8.2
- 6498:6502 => 7.7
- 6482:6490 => 8.3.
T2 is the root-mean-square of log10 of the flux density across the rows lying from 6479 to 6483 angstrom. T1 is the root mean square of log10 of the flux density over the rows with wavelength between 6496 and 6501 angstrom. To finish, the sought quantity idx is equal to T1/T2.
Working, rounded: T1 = 0.879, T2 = 0.931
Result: 0.94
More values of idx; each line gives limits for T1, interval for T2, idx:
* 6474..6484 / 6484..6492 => 1.01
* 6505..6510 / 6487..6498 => 1.02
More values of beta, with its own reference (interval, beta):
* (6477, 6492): 6491.22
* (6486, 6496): 6495.71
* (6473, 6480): 6474.80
